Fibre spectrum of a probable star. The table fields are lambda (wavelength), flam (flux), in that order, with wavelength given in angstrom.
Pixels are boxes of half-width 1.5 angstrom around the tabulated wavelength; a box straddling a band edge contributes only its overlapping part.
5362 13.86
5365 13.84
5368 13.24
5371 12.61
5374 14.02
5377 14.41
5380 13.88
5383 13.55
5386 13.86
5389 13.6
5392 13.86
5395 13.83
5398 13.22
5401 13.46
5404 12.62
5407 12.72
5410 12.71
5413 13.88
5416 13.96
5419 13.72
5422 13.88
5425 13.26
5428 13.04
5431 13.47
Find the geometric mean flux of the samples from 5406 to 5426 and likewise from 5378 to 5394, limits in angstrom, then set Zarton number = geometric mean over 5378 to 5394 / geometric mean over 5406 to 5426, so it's 1.02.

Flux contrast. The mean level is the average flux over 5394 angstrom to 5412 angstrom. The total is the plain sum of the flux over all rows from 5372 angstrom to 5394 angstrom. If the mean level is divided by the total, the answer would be 0.13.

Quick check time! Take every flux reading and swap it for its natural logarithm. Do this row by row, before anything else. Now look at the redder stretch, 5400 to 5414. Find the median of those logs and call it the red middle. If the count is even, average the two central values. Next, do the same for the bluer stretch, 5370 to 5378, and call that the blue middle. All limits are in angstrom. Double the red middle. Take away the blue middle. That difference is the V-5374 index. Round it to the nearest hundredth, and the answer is 2.45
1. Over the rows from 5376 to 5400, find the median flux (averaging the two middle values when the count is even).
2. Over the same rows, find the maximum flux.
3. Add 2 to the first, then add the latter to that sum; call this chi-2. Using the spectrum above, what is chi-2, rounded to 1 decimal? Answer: 30.3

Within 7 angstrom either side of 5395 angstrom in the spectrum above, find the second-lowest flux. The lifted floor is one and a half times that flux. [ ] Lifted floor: 20.2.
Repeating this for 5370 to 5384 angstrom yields 20.3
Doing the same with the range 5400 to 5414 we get 19.1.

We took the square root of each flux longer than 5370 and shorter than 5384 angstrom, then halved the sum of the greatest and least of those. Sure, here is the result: 3.67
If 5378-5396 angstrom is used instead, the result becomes 3.70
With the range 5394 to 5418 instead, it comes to 3.64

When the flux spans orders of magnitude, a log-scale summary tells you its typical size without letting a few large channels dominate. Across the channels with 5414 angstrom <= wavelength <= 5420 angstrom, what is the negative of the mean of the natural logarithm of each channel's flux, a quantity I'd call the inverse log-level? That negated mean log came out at -2.628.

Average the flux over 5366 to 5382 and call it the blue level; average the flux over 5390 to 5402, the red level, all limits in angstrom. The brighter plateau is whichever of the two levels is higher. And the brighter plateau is 13.6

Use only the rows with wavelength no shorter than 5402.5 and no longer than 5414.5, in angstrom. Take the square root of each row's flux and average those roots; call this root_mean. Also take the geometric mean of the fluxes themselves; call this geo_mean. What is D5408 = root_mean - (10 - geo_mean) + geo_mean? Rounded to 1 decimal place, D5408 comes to 19.5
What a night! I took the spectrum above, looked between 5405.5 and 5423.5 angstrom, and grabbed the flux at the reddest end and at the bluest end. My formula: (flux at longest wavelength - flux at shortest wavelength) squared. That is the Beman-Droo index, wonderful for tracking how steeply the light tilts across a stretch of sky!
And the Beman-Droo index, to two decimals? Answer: 1.35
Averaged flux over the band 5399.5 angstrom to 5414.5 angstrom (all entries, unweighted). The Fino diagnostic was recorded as 13.1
